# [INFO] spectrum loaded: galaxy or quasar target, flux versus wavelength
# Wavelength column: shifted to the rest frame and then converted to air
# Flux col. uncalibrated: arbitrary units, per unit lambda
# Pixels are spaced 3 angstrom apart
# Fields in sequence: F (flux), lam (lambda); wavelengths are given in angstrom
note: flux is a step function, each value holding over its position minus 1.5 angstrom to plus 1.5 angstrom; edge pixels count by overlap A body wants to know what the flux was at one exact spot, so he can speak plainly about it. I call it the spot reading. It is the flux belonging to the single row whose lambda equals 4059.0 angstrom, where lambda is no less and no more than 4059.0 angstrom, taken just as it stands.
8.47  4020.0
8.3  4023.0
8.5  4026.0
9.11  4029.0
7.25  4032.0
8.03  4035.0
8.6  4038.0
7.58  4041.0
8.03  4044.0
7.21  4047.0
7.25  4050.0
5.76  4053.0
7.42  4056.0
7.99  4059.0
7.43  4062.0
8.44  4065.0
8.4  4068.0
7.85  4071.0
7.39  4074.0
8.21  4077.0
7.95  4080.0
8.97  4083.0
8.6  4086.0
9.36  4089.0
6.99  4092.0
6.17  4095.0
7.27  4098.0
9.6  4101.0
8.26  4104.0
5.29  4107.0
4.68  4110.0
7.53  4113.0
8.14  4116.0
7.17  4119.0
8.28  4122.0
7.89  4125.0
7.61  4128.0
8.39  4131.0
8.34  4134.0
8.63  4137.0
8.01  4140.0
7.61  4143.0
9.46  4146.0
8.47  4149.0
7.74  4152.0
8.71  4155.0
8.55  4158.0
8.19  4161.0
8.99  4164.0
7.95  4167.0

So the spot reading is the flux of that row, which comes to 7.99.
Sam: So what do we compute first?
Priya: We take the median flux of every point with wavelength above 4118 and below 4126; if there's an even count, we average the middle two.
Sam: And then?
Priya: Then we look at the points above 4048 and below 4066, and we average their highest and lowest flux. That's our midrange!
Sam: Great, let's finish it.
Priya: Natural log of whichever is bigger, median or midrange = 2.07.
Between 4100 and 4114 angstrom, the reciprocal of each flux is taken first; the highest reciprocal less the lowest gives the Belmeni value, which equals 0.110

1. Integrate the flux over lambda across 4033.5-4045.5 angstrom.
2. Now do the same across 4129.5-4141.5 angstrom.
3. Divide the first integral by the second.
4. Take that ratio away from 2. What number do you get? 1.03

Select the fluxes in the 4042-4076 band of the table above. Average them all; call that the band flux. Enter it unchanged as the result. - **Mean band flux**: 7.6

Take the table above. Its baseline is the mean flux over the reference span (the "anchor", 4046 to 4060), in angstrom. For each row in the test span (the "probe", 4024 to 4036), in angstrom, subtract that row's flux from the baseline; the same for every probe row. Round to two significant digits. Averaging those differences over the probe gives -1.1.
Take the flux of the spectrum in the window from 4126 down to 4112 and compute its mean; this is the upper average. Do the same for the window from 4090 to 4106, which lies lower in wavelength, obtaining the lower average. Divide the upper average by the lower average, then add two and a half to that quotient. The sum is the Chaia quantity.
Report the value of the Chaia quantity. 3.52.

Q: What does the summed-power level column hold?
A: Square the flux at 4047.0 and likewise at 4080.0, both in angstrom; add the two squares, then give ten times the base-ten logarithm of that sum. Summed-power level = 20.6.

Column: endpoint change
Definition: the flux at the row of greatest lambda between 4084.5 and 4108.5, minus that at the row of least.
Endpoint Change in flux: -3.3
